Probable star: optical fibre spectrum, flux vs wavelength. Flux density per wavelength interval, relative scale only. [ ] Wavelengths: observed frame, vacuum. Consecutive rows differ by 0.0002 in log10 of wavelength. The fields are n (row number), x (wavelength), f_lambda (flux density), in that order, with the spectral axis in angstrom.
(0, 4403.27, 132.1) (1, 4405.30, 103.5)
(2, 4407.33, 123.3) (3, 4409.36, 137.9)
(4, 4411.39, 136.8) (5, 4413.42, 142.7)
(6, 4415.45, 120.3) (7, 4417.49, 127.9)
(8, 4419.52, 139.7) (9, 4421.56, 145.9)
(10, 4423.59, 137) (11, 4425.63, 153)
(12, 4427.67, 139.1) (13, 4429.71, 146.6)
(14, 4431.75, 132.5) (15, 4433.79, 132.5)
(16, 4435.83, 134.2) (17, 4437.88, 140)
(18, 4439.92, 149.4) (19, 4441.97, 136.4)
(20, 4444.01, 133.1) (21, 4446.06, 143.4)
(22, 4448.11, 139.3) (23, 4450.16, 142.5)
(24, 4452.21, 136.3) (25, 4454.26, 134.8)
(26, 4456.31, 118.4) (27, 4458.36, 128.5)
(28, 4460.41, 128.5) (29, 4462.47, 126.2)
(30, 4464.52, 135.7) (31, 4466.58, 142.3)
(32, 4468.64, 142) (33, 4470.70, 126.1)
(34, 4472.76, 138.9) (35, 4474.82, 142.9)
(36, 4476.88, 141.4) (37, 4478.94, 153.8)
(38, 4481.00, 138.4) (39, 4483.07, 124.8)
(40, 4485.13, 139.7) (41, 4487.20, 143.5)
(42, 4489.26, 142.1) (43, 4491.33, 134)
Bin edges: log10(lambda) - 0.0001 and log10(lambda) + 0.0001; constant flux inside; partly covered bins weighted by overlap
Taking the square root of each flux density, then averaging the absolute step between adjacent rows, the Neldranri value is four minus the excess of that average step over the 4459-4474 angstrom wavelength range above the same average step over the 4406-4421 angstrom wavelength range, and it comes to 4.12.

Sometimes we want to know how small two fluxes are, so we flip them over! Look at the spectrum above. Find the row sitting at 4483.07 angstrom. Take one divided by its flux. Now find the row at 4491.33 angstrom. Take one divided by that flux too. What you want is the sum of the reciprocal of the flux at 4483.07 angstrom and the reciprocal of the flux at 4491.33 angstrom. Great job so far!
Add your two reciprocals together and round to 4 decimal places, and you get 0.0155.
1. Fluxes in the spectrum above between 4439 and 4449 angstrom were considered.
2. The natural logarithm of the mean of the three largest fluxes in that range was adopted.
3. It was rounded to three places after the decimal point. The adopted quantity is 4.970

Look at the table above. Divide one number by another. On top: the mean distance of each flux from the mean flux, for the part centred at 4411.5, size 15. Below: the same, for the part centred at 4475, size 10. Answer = 1.6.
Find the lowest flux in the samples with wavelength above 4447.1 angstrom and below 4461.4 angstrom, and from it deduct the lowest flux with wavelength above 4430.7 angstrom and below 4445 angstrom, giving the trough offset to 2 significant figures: -14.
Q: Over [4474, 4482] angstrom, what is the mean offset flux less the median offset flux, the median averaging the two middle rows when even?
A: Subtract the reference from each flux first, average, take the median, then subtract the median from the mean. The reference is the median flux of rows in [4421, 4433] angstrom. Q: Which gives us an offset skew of 2.0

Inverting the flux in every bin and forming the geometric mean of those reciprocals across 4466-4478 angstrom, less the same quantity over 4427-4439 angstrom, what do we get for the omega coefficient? -0.0001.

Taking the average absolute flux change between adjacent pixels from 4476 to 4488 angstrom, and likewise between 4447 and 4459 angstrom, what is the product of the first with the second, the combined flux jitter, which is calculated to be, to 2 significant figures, 90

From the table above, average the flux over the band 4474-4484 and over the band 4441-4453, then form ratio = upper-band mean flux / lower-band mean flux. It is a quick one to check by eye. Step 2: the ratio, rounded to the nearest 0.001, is 1.013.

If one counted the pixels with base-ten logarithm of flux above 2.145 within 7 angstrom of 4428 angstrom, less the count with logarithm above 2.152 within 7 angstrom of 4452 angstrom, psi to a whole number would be 1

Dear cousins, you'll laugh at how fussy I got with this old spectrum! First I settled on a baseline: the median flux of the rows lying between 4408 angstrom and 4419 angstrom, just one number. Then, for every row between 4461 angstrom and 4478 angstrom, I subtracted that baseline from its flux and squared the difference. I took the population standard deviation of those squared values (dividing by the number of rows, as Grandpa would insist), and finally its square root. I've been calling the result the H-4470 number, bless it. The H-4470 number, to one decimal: 6.5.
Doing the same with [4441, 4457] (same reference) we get 10.4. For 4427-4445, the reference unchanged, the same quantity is 7.2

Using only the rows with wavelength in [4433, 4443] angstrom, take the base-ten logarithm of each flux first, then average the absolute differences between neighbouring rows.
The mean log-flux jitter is 0.0229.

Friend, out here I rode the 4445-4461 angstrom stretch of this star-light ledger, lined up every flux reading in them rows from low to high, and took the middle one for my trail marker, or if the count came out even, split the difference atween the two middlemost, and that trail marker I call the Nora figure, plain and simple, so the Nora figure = 136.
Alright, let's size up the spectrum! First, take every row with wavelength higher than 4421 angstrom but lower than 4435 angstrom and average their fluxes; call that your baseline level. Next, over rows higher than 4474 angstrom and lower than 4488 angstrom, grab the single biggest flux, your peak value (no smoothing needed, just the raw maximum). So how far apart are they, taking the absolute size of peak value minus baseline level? 13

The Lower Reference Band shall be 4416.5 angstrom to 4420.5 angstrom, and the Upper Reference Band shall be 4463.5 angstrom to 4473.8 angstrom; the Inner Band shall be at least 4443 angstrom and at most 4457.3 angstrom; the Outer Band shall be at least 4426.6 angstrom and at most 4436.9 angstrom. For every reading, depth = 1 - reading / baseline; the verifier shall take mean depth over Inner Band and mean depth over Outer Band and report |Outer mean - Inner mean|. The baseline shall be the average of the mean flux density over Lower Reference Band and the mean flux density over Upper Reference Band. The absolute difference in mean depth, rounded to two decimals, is 0.01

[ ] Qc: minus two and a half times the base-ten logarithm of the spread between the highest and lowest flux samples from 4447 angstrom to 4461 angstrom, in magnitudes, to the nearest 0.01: -3.46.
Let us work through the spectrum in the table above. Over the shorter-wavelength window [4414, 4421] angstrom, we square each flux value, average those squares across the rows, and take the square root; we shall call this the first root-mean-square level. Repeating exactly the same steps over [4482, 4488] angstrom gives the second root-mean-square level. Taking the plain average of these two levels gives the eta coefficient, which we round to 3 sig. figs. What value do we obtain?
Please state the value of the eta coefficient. 133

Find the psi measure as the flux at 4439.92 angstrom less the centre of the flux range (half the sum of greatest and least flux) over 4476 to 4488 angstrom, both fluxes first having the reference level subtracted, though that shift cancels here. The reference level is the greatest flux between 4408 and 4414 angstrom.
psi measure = 10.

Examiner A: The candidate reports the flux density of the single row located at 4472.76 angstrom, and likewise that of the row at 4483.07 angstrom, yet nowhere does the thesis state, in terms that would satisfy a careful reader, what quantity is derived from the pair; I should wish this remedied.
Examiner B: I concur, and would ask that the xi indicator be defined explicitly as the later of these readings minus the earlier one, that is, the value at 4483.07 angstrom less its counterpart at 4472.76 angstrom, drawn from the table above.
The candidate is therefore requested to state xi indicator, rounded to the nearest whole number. -14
